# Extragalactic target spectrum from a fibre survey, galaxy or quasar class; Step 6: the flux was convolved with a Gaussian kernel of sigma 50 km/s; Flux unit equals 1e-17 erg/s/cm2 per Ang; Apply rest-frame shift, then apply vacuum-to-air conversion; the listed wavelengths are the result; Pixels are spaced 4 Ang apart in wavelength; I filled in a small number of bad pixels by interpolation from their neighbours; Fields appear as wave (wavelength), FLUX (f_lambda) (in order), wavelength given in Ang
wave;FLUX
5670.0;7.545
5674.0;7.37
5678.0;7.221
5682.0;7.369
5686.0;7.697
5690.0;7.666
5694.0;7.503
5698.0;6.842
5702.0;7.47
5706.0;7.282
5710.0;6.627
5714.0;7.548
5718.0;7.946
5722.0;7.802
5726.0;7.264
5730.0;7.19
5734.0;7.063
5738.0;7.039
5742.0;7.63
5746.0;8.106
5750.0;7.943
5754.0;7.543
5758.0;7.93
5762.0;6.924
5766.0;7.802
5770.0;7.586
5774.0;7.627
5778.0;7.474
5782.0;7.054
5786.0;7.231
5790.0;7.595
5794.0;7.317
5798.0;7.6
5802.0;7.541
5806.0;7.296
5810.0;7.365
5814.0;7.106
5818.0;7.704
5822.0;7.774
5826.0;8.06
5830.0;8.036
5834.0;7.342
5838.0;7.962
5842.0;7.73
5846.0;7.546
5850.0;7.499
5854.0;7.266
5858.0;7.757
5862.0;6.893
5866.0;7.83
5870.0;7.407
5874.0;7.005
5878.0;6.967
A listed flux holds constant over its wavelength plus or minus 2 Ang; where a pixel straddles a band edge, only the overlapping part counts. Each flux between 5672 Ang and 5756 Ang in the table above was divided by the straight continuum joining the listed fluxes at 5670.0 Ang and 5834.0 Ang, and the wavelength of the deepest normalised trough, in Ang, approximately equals 5710.0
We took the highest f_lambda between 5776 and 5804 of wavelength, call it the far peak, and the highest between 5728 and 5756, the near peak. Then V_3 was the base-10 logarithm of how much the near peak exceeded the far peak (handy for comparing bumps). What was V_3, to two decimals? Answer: -0.30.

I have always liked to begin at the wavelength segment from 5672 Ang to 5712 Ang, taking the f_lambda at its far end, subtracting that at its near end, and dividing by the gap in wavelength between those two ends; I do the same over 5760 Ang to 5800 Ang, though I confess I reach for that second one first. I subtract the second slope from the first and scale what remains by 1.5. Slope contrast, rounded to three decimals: -0.059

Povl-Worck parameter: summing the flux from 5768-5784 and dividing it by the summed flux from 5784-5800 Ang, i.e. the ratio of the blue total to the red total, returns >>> 1.000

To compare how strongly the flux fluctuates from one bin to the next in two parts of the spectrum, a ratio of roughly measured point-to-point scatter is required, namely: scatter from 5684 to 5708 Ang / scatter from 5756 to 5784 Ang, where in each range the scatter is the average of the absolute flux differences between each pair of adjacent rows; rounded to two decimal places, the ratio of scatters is 0.74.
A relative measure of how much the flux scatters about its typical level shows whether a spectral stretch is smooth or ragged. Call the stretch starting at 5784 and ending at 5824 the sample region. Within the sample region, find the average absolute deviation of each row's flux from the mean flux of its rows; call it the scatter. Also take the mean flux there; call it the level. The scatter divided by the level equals 0.025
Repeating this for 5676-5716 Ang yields 0.036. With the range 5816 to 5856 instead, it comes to 0.029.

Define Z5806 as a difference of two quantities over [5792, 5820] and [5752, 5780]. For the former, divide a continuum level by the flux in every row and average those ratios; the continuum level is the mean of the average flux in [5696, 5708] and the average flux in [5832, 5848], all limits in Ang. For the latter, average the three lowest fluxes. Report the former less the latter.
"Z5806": -6.31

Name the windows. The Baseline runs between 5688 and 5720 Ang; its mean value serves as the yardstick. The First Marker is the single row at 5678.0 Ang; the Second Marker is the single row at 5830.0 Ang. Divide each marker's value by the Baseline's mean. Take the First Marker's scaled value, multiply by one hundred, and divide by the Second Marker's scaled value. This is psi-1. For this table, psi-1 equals 90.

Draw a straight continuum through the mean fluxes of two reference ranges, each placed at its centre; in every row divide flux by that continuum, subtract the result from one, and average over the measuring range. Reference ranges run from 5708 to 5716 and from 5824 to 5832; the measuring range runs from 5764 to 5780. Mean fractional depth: -0.005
